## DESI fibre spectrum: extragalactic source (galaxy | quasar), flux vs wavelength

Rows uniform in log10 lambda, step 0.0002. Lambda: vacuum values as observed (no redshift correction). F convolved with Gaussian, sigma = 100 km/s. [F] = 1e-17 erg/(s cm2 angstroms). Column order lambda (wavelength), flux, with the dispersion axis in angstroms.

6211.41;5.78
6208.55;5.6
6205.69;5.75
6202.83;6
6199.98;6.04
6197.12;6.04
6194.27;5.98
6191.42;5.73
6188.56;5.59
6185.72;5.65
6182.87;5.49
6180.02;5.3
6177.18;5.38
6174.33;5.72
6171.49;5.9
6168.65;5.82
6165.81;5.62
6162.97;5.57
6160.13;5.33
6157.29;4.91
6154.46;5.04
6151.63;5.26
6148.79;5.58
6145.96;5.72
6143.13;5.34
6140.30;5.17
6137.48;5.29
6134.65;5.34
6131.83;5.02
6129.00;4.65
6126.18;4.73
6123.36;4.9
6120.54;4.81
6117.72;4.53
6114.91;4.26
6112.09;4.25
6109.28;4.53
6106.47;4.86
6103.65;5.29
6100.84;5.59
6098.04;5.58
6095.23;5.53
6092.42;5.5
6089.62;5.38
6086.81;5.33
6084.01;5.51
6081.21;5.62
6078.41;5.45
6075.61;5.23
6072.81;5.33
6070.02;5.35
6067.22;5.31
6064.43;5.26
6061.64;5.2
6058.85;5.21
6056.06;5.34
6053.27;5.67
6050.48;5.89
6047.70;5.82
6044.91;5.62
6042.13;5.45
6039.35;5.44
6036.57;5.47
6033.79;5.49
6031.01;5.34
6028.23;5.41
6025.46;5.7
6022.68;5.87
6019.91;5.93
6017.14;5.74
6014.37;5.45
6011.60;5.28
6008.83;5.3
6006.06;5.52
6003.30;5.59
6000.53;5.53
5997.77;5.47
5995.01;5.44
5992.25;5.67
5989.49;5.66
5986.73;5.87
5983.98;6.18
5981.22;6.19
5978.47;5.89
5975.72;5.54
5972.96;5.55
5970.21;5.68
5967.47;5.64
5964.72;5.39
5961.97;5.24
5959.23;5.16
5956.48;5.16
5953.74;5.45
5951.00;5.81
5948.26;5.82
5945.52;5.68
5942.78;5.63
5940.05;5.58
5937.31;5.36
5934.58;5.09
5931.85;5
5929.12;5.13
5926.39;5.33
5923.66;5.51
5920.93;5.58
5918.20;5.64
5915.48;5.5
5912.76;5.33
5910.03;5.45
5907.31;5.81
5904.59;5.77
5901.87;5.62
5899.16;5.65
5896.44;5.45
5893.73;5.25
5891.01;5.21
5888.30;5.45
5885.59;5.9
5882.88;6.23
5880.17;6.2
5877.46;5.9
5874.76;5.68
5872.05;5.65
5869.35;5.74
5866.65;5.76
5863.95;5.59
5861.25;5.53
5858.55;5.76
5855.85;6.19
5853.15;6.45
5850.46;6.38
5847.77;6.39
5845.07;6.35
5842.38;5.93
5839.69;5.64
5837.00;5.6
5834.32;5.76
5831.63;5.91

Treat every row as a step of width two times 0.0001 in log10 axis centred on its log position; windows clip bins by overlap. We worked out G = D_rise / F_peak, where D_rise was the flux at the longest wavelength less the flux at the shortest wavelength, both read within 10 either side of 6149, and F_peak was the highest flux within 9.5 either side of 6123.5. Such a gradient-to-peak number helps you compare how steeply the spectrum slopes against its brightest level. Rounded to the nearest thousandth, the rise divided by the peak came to -0.052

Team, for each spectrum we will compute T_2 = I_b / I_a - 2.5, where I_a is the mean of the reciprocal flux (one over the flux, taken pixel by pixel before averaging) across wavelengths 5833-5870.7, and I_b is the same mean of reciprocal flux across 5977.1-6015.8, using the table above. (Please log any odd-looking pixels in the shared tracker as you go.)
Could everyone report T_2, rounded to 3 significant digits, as -1.45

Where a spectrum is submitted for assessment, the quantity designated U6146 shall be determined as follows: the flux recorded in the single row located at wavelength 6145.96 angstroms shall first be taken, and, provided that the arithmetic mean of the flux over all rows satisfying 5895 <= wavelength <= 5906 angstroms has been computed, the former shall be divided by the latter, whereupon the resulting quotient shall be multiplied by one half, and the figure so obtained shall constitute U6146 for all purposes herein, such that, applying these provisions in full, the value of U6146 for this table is 0.509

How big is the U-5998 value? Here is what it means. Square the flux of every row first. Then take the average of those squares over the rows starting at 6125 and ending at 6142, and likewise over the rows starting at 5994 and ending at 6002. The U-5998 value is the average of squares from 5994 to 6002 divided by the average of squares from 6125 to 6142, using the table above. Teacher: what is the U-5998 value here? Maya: 1.18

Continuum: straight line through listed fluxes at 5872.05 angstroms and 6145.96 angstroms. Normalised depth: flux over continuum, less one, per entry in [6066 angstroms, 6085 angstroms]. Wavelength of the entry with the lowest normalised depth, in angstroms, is 6075.61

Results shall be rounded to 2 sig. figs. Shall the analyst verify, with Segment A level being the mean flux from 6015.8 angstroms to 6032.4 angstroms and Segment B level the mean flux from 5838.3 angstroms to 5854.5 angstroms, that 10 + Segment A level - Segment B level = 9.5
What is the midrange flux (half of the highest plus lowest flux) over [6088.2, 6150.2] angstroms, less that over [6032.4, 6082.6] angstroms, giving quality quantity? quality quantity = -0.6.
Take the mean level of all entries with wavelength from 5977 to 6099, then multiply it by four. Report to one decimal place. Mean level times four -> 22.2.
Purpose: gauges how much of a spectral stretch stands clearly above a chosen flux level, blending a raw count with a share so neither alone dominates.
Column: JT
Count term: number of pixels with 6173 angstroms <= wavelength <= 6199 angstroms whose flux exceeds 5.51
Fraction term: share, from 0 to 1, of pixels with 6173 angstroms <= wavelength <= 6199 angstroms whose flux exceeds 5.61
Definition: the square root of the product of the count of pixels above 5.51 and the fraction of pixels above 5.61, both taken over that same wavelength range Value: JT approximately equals 1.83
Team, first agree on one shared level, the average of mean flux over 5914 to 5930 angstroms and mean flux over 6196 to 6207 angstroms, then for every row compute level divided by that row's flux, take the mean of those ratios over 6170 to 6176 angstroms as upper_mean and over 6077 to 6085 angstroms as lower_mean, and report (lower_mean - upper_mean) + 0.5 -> 0.55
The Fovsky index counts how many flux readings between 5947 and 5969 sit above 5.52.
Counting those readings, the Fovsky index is 3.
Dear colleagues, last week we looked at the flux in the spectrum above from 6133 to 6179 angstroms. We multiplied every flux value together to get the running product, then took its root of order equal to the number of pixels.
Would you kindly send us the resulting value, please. 5.4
